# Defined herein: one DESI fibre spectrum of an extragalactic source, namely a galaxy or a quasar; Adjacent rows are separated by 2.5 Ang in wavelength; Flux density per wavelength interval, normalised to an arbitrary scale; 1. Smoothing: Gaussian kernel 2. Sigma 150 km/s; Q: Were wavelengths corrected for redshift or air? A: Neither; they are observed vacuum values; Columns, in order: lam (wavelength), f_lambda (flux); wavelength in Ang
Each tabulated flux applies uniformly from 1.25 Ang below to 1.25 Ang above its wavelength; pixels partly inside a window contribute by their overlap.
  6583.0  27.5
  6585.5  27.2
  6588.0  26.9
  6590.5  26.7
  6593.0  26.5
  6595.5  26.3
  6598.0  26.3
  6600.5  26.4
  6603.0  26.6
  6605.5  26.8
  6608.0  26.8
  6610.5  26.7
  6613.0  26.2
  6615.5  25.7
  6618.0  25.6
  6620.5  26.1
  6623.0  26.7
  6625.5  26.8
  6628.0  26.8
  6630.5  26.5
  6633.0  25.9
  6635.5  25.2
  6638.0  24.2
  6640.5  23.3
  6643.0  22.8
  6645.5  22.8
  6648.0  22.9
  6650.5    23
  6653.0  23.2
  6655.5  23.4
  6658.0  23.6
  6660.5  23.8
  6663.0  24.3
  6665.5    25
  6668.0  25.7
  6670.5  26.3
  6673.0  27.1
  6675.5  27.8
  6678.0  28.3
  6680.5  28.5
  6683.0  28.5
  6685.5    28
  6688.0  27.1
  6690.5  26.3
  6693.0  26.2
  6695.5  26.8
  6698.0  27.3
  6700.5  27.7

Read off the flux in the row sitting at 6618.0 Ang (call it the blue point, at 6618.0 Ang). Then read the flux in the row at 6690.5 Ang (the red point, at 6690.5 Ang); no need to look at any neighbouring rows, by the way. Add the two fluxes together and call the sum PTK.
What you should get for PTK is 51.9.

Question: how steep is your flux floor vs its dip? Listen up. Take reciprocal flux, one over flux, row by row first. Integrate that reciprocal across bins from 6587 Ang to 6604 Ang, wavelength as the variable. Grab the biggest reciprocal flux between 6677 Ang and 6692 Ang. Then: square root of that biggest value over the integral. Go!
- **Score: 0.24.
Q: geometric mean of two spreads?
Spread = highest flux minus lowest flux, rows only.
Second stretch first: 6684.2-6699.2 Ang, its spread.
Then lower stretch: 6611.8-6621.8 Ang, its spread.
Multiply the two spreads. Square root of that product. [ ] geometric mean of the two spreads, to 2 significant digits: 1.0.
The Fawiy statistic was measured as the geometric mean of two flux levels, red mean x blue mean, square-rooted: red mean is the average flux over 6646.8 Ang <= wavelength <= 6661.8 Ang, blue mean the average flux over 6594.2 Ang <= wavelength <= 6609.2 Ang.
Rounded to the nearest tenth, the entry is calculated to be 24.9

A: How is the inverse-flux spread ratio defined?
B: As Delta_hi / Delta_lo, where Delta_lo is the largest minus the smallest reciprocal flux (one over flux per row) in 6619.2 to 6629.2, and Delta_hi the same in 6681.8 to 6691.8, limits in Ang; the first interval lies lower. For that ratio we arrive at 2.9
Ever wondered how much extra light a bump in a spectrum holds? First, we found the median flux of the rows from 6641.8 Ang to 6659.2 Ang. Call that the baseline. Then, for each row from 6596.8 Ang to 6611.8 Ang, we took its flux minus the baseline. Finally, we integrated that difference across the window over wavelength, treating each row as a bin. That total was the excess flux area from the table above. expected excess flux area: 54.0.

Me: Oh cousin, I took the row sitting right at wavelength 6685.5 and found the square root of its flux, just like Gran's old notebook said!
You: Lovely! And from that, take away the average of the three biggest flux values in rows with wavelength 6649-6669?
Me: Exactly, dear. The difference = -19.7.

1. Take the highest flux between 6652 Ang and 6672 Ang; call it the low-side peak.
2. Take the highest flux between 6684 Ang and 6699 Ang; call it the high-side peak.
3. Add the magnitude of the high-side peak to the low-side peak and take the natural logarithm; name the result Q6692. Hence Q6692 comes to 3.99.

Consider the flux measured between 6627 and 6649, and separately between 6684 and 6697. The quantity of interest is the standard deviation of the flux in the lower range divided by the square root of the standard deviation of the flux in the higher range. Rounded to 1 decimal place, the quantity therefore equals 1.9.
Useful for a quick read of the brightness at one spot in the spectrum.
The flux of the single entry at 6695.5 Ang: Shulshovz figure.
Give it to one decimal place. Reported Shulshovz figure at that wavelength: 26.8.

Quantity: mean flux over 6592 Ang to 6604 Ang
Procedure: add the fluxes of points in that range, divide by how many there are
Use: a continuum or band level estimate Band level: 26.4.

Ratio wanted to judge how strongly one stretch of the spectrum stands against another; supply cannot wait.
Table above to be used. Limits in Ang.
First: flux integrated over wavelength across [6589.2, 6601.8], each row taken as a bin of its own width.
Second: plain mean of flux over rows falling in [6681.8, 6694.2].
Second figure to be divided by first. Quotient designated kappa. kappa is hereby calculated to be 0.082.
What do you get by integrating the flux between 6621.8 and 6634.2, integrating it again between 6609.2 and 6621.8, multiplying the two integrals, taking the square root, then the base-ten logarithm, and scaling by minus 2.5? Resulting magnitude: -6.29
